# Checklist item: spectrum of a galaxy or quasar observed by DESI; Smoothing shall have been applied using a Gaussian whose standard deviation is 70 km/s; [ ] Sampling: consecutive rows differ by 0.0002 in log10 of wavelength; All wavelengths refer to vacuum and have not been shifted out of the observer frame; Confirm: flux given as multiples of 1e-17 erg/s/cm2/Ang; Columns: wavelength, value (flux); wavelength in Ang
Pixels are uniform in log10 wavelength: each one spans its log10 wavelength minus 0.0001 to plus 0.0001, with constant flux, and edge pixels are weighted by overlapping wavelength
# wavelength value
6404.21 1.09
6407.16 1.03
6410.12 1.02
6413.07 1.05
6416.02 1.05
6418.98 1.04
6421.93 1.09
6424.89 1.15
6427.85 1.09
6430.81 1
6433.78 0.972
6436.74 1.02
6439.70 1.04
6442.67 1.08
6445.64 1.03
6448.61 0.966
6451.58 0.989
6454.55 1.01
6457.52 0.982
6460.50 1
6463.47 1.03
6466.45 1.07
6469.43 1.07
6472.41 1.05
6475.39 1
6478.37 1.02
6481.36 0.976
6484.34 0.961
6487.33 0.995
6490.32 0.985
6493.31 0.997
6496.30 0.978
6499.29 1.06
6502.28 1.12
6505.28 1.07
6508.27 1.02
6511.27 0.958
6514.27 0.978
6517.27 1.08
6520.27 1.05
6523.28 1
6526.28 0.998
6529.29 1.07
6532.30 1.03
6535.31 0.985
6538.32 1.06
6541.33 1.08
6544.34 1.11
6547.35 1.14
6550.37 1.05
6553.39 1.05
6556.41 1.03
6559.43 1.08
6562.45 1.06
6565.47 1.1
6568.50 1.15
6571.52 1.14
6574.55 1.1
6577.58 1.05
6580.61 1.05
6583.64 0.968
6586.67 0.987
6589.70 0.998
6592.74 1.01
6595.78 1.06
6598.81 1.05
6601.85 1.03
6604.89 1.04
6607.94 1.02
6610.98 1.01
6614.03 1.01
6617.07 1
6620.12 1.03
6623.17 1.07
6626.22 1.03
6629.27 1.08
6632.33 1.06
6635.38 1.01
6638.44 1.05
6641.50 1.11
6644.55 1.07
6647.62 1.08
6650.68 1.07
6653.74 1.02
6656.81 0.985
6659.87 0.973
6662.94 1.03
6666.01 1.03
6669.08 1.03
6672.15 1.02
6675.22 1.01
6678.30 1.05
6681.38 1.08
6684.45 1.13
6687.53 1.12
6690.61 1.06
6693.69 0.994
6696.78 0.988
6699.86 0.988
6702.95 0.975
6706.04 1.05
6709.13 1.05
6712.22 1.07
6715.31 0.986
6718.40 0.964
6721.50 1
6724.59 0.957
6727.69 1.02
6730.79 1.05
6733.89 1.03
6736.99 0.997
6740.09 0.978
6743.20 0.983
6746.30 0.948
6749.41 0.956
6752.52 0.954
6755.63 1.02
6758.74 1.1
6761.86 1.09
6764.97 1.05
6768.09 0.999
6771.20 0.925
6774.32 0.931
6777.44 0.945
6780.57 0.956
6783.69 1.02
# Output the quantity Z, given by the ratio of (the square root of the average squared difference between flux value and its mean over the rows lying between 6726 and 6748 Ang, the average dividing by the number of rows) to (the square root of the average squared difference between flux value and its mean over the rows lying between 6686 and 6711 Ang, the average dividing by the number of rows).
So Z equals 0.7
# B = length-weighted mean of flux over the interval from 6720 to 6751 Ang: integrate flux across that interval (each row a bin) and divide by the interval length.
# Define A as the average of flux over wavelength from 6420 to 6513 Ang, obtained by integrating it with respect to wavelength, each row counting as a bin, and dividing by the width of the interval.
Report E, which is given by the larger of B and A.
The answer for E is 1.03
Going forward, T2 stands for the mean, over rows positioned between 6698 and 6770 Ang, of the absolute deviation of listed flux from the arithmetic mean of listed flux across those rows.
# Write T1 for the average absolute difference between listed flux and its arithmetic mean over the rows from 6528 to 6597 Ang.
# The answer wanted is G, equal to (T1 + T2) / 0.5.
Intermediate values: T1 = 0.0384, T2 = 0.038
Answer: 0.153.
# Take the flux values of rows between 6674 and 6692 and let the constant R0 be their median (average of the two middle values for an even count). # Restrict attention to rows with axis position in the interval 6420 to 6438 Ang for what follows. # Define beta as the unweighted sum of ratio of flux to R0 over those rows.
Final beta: 5.91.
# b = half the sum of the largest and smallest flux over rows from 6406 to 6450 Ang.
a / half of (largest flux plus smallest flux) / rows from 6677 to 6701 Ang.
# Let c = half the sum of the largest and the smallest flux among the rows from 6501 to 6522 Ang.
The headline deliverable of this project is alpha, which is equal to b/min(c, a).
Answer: 1.02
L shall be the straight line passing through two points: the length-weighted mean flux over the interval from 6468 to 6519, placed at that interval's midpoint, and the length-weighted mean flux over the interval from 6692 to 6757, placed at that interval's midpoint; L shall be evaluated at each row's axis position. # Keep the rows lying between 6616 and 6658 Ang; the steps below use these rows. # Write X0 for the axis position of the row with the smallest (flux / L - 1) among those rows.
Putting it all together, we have 6656.81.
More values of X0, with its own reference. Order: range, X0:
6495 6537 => 6511.27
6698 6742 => 6724.59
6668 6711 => 6702.95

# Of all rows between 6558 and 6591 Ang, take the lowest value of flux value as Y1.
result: 0.968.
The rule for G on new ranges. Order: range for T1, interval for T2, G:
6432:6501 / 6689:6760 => 0.131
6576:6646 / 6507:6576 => 0.138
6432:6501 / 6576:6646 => 0.115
